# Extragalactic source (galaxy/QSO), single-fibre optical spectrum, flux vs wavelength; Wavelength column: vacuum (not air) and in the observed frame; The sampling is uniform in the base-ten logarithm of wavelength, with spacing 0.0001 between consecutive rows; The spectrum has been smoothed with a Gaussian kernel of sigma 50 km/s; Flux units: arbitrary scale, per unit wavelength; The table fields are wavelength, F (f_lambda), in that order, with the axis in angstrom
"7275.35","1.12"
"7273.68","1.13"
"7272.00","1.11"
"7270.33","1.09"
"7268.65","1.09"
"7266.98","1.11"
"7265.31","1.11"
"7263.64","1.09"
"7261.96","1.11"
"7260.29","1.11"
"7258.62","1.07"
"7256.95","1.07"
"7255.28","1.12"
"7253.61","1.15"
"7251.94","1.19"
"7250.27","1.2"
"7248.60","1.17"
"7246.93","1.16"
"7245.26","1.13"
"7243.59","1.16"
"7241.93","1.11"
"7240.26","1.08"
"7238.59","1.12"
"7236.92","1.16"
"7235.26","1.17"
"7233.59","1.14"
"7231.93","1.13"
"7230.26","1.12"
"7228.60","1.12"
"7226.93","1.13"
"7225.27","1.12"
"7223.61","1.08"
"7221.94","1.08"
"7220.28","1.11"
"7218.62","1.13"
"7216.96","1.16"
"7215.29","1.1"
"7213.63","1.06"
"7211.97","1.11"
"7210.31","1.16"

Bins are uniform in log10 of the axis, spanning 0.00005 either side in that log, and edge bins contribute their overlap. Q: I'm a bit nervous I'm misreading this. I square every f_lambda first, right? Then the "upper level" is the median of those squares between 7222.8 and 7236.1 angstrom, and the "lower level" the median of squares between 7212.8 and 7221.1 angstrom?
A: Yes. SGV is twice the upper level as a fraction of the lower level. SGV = 2.05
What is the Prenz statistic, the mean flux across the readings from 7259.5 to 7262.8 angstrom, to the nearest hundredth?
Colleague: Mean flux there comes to 1.11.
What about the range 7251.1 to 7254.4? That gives 1.17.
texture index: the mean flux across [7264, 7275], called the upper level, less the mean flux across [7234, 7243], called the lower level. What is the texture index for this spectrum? -0.02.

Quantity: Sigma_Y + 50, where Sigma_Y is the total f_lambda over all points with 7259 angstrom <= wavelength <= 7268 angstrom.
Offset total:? 55.5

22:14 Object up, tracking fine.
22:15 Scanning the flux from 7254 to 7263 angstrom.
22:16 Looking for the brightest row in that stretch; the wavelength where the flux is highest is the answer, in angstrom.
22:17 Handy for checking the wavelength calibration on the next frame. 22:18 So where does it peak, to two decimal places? 7255.28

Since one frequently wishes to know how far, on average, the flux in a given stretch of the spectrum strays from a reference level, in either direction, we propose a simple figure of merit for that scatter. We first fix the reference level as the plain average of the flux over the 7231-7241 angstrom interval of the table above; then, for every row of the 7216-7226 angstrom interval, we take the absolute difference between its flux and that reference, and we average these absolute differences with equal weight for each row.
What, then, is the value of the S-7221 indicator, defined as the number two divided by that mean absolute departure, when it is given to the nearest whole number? 69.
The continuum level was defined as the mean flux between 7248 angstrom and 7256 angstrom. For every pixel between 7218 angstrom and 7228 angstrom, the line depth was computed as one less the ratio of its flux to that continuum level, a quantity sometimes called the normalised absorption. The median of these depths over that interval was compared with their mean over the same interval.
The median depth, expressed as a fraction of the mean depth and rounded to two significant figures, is 0.88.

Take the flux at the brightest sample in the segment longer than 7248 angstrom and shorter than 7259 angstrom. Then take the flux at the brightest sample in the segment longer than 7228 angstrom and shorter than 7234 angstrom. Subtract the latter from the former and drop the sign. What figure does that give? 0.06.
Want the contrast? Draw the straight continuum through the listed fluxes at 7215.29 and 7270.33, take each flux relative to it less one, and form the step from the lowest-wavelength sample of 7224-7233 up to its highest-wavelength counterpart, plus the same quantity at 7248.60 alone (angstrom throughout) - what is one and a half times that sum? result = 0.12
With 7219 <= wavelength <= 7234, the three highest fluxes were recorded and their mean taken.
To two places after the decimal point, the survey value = 1.13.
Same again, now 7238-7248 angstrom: 1.15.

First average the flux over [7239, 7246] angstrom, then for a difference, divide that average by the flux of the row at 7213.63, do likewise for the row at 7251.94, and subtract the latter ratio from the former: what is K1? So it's 0.12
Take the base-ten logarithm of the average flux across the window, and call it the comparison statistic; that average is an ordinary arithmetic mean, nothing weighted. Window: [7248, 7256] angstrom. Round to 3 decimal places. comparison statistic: 0.067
